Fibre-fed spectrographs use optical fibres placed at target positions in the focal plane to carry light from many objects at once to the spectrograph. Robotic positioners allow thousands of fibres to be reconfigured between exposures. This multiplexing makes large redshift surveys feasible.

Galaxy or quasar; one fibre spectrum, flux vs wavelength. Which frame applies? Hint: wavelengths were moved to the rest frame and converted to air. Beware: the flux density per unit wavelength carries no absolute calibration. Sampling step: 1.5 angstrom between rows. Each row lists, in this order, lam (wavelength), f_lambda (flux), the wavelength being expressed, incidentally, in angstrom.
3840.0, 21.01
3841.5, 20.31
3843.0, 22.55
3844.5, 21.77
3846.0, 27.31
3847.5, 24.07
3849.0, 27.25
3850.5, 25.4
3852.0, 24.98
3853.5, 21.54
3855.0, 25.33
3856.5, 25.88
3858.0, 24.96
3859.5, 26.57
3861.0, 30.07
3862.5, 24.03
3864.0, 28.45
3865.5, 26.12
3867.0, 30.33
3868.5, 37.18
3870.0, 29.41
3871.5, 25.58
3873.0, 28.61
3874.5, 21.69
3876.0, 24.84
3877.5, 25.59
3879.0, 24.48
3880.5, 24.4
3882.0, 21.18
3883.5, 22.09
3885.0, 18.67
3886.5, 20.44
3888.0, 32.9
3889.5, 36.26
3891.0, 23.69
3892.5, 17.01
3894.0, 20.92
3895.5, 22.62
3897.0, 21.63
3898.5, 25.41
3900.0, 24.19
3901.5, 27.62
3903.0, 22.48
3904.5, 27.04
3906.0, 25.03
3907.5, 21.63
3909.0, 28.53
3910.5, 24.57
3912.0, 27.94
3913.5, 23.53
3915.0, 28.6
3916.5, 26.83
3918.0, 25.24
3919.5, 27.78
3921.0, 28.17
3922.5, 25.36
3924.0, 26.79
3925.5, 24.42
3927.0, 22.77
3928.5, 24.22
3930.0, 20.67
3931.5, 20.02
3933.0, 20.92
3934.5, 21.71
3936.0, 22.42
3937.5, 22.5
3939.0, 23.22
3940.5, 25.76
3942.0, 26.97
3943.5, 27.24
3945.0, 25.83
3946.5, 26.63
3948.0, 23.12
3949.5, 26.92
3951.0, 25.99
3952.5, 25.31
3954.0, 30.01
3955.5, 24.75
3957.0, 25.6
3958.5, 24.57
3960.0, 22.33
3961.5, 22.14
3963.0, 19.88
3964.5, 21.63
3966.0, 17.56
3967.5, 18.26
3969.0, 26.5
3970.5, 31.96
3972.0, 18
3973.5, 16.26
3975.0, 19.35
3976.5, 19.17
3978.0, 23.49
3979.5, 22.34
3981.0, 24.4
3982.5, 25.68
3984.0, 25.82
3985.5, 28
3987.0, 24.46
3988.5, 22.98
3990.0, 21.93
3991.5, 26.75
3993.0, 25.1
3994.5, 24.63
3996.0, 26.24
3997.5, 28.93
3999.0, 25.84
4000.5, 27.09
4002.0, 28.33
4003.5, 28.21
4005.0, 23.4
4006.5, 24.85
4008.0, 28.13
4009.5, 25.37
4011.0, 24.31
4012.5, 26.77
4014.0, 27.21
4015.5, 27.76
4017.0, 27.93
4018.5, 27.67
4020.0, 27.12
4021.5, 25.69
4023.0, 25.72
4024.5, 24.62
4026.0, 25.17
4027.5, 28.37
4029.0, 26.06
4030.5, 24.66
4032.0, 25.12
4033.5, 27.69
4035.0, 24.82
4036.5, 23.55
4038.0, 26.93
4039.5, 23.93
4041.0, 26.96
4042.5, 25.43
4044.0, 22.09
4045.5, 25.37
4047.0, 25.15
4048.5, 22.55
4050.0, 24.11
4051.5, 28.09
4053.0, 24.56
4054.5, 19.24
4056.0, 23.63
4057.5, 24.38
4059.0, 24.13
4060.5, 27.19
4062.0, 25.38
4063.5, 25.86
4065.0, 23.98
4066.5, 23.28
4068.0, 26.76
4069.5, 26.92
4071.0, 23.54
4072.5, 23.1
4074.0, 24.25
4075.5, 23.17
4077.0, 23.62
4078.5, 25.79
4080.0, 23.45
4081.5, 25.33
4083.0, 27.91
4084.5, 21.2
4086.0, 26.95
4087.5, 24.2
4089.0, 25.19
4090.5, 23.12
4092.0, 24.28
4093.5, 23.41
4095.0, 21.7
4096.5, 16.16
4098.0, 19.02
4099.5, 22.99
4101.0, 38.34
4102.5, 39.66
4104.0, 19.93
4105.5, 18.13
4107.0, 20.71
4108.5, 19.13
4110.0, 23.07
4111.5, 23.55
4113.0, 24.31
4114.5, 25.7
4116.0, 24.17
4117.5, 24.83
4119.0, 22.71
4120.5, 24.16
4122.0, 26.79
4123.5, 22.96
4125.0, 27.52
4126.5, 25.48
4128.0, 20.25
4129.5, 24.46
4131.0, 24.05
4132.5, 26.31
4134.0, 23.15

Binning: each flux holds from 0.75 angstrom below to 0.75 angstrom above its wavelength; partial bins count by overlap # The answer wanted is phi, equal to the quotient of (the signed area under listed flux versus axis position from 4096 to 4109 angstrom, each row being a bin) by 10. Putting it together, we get 31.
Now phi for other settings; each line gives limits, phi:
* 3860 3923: 162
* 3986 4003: 44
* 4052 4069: 42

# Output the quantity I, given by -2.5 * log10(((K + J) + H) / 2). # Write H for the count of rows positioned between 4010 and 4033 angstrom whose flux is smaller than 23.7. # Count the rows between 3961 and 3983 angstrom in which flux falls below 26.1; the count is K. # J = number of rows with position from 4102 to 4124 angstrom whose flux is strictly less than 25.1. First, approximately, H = 0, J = 12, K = 13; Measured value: -2.74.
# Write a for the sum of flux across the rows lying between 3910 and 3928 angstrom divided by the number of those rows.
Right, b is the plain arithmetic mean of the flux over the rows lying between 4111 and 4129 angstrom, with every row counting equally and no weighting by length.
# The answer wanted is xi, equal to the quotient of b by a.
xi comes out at 0.94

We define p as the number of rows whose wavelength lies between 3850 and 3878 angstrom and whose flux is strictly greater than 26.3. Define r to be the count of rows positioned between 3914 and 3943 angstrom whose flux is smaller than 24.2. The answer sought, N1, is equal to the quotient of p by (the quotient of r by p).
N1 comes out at 6.1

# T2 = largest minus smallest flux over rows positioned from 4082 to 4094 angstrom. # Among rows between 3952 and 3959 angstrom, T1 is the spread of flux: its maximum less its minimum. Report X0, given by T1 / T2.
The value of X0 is 0.8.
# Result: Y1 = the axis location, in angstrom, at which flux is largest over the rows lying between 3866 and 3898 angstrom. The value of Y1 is 3868.5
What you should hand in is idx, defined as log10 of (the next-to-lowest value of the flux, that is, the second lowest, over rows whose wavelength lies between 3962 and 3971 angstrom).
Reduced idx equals 1.262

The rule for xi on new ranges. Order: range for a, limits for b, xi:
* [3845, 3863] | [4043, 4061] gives 0.95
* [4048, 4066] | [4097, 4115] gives 1.00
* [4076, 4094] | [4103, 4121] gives 0.92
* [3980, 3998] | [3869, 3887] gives 0.94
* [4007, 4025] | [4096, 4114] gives 0.90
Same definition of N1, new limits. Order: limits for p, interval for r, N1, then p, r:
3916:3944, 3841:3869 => 6.0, 6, 6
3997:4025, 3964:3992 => 11.0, 11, 11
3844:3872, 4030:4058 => 9.1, 8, 7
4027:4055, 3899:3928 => 5.0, 5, 5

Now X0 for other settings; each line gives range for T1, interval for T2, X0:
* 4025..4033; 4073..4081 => 1.4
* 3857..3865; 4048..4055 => 0.7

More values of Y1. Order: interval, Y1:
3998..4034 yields 4027.5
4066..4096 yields 4083.0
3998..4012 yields 4002.0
